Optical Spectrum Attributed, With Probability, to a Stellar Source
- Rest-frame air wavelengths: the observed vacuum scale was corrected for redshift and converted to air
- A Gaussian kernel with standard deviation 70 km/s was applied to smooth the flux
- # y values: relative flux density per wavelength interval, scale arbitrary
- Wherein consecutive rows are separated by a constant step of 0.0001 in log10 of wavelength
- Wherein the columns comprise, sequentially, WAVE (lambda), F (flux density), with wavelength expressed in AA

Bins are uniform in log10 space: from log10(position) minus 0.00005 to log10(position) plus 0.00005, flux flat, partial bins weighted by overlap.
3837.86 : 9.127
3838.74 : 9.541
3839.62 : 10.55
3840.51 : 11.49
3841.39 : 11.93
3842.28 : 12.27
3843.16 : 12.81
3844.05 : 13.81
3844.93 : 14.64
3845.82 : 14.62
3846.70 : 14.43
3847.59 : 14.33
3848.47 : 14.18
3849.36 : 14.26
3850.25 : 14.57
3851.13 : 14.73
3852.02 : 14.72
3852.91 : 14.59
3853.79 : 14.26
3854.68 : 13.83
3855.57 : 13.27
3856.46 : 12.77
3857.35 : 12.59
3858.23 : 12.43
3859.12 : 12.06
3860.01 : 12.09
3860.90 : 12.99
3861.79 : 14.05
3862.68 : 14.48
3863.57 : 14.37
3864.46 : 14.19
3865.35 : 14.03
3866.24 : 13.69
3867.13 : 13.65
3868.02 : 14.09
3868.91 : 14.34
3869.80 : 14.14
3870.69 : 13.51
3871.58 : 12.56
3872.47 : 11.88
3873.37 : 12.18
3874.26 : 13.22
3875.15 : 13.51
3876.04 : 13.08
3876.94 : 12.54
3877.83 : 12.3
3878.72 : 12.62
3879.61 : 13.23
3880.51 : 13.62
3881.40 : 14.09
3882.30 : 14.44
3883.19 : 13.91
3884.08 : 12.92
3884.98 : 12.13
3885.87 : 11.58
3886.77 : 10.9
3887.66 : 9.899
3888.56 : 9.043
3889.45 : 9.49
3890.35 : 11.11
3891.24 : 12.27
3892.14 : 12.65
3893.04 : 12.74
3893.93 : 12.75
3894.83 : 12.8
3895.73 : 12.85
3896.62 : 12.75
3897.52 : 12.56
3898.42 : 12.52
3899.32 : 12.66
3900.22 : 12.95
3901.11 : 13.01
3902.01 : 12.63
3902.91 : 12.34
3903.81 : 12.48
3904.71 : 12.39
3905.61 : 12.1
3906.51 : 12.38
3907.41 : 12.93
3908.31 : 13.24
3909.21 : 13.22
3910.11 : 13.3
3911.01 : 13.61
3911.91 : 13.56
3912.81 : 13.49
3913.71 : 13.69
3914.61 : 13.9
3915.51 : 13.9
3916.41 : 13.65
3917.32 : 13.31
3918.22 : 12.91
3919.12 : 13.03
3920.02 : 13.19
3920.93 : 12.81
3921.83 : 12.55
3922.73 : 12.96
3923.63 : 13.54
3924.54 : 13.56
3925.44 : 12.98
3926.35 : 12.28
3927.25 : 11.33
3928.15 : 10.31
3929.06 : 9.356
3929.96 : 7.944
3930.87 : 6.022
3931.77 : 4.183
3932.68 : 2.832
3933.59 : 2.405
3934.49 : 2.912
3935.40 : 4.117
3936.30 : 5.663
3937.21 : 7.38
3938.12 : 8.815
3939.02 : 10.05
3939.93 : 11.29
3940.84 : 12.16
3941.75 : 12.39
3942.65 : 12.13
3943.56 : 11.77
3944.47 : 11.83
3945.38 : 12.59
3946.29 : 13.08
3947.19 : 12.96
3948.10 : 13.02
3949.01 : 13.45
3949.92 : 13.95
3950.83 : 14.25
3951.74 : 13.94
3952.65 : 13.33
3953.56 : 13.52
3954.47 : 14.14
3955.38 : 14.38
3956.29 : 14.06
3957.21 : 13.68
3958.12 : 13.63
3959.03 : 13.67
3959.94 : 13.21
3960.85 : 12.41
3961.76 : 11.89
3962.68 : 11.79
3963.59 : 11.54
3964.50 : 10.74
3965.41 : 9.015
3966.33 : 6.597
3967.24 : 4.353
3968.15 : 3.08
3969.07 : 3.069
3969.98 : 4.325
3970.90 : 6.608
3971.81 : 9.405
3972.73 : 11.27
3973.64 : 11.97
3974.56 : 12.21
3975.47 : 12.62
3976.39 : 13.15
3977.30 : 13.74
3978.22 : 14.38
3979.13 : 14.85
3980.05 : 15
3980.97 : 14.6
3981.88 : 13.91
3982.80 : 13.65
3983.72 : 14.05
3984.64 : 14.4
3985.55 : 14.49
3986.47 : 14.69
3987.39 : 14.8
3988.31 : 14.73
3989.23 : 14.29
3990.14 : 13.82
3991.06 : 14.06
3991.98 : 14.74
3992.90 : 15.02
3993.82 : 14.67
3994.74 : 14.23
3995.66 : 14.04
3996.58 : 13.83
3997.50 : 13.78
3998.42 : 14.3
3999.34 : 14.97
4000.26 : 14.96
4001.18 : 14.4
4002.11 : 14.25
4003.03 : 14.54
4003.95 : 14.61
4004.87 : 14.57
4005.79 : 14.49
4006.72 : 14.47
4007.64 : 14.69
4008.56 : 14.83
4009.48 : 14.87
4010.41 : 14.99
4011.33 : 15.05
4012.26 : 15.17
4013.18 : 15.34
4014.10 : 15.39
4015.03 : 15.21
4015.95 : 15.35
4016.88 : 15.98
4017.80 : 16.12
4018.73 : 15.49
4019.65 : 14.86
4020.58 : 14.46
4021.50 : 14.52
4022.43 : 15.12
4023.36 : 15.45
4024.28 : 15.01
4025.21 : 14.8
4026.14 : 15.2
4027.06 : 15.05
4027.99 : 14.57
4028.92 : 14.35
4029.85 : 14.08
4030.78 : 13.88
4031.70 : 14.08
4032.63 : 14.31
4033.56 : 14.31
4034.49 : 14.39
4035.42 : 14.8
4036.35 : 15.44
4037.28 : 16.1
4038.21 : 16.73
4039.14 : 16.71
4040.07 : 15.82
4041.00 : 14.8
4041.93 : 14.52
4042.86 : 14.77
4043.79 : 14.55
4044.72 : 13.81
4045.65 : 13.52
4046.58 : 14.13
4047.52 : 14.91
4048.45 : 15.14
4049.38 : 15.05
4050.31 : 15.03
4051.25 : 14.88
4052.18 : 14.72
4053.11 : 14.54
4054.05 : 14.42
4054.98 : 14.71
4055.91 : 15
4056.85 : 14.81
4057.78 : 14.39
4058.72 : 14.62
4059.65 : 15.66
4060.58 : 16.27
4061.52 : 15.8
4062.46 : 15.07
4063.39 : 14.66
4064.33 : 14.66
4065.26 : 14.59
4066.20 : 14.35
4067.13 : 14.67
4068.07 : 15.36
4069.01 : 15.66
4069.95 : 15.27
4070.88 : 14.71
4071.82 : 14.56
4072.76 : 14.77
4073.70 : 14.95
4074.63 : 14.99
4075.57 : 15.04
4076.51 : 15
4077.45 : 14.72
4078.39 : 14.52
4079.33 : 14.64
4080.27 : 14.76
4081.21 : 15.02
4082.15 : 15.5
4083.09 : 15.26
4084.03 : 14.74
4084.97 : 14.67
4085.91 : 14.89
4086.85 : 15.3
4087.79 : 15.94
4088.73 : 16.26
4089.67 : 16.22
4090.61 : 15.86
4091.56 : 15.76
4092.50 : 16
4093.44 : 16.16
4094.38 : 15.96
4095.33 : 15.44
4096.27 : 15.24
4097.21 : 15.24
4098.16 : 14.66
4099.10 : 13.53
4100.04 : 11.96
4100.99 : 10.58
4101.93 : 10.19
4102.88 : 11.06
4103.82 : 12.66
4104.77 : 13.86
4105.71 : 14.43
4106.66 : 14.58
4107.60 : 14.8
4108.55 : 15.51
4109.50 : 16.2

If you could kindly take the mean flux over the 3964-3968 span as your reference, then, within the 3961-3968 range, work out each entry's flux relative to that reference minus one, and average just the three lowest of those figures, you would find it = -0.1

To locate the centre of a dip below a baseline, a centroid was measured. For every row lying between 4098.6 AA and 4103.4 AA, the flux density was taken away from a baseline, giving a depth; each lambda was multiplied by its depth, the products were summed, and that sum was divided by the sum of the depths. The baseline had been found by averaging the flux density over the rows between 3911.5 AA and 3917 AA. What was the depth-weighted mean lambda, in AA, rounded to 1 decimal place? 4101.6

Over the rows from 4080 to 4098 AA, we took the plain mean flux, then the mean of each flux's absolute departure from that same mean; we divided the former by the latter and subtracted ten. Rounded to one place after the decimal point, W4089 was 24.3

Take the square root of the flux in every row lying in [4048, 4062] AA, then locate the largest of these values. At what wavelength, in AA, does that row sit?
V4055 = 4060.58 AA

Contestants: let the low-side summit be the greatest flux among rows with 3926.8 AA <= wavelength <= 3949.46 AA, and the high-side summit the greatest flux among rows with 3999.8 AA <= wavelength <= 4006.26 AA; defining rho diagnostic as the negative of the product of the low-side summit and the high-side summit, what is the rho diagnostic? -201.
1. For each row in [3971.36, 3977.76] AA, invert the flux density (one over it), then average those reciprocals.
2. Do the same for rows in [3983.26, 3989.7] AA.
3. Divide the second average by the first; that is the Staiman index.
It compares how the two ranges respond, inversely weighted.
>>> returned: 0.82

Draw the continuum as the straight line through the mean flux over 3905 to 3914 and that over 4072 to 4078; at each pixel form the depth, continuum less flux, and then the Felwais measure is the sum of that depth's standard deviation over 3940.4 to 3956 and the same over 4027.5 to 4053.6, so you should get 1.6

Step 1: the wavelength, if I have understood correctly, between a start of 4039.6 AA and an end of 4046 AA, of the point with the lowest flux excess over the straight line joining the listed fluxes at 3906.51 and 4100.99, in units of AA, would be 4045.65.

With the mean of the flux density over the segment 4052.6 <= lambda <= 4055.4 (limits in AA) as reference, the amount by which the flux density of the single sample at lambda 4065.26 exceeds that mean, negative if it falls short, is 0.0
